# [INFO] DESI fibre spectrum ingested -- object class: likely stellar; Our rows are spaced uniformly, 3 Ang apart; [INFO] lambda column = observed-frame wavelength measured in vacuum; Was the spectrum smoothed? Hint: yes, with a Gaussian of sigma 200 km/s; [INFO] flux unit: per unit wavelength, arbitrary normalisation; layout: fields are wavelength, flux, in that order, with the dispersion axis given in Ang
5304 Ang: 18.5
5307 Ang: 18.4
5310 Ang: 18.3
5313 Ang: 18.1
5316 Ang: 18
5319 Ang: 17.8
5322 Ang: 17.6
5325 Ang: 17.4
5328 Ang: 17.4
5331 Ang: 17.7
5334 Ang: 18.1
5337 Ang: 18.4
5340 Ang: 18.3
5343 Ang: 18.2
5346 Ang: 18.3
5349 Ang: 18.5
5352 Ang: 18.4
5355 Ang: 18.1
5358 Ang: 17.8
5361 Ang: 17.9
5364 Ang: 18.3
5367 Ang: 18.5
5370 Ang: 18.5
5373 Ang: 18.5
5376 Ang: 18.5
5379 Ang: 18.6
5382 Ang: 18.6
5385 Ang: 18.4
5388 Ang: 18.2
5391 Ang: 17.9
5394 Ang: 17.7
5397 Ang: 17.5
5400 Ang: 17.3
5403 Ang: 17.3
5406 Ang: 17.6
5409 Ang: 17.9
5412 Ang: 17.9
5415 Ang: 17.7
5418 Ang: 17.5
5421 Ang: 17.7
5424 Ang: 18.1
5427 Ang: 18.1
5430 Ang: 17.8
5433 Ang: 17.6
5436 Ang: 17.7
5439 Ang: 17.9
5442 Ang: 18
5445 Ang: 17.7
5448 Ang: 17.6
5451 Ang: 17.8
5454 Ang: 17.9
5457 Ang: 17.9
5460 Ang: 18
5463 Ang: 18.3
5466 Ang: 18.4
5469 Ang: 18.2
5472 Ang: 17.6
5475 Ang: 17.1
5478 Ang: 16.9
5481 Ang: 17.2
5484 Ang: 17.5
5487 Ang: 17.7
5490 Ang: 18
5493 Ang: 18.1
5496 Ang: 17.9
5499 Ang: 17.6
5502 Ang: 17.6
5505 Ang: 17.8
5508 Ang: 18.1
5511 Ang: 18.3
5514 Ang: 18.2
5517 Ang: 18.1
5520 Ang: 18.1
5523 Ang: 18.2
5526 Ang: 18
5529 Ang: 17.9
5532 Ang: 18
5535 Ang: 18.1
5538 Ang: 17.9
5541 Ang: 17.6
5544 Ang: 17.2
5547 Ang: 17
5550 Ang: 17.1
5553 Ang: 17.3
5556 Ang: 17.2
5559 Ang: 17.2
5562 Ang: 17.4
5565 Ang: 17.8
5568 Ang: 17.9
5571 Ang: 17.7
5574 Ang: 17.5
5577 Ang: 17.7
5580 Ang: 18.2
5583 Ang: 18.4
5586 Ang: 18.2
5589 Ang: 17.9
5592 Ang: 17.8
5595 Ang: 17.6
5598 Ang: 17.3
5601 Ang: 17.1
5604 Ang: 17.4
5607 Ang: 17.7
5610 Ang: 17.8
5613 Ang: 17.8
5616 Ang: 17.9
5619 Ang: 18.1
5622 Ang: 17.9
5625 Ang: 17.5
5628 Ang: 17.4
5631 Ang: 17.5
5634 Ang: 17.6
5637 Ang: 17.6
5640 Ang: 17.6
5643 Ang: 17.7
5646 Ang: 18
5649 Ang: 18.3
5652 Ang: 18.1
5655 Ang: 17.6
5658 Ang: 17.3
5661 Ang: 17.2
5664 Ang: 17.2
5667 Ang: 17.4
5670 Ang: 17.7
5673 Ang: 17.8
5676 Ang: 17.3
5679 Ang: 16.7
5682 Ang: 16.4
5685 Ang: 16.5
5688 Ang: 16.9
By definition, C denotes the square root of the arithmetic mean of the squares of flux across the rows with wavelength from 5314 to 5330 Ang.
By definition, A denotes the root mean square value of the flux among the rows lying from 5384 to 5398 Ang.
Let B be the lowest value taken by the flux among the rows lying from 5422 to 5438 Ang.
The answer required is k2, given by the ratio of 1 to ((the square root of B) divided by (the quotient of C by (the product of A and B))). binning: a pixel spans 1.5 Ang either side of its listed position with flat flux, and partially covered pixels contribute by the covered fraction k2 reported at 0.0133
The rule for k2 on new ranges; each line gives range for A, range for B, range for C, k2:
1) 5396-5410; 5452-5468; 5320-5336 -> 0.0133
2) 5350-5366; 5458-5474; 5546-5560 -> 0.0128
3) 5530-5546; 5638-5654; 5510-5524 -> 0.0139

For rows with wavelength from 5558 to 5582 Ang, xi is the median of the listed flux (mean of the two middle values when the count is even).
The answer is 17.7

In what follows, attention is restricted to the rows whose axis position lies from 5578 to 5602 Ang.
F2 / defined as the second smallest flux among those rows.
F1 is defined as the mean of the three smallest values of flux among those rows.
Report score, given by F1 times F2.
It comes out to 300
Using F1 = 17.3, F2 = 17.3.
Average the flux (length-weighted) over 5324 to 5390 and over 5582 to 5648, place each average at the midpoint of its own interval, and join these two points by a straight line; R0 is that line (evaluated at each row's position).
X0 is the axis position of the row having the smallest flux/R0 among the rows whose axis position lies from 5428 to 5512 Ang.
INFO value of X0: 5478 Ang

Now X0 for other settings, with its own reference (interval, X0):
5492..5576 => 5547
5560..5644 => 5601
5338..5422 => 5400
